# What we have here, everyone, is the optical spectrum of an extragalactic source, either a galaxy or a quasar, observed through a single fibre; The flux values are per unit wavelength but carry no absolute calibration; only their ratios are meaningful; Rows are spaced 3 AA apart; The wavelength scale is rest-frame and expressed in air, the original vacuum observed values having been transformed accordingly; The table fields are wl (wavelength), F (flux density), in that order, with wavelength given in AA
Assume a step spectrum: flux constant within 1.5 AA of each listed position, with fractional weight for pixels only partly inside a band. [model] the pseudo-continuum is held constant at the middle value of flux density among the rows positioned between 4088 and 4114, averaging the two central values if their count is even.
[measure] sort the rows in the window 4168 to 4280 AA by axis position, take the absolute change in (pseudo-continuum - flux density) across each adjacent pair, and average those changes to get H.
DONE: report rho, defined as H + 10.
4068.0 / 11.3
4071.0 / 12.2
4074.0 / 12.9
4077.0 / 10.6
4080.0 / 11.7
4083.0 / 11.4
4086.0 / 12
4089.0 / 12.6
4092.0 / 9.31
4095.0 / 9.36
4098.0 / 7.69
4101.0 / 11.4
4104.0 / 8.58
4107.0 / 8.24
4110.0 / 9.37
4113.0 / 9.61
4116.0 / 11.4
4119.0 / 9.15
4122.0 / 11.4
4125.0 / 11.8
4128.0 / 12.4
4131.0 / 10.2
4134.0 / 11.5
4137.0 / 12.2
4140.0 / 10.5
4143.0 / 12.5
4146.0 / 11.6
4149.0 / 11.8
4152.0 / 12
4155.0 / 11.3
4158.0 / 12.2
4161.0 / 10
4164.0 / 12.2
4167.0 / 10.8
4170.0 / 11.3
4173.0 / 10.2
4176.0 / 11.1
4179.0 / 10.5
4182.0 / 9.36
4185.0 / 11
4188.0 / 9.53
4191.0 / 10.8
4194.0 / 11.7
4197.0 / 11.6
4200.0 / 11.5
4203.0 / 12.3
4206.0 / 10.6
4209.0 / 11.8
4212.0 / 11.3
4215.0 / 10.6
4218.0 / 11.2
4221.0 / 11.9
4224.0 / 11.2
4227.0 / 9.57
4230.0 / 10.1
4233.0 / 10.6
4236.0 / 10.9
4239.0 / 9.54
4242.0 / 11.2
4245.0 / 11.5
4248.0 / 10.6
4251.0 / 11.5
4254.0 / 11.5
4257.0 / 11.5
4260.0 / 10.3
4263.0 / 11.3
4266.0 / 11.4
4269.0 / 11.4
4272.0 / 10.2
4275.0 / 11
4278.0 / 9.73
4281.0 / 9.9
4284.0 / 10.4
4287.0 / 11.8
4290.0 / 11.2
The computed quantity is 10.8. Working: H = 0.8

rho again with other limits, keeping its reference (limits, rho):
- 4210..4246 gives 10.8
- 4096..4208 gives 11.2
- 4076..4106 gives 11.6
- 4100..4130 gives 11.3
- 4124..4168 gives 11.2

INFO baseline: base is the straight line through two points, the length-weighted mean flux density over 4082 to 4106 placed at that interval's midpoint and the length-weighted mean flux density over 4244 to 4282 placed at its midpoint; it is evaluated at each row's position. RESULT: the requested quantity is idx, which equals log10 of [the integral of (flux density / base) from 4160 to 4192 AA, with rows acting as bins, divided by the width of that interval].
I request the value 0.00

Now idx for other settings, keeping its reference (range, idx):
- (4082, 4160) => 0.02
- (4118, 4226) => 0.03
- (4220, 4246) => 0.00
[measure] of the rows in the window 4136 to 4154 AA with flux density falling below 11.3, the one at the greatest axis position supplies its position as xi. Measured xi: 4140.0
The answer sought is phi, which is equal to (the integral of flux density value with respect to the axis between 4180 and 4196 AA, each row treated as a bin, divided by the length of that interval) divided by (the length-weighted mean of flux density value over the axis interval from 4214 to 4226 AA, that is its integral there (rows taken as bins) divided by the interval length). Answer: 0.94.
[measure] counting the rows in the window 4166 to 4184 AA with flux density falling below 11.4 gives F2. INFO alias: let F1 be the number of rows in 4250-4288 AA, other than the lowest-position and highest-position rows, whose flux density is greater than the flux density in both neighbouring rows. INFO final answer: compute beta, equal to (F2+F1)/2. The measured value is 3.5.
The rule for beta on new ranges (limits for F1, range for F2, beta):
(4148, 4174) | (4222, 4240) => 5.0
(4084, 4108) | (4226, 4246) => 4.5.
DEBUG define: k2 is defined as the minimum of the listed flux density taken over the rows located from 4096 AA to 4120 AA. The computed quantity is 7.69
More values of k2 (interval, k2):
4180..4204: 9.36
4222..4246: 9.54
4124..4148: 10.2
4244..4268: 10.3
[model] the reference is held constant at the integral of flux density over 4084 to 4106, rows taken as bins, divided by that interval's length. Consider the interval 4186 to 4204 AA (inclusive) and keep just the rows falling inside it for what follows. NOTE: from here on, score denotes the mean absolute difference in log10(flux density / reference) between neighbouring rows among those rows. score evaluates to 0.03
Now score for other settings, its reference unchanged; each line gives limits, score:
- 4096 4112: 0.09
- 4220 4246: 0.04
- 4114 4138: 0.06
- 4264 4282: 0.03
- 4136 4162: 0.04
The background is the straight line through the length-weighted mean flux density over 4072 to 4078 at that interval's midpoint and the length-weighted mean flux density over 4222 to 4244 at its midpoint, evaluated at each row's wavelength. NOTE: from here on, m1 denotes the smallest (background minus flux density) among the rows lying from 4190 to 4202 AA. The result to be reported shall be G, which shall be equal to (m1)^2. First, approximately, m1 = -0.9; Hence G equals 0.7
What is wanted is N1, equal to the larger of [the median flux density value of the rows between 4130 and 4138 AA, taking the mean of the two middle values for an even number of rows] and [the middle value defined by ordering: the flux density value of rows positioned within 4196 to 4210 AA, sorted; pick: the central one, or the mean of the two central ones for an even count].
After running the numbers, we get 11.60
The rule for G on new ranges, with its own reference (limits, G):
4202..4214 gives 2.4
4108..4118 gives 0.0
